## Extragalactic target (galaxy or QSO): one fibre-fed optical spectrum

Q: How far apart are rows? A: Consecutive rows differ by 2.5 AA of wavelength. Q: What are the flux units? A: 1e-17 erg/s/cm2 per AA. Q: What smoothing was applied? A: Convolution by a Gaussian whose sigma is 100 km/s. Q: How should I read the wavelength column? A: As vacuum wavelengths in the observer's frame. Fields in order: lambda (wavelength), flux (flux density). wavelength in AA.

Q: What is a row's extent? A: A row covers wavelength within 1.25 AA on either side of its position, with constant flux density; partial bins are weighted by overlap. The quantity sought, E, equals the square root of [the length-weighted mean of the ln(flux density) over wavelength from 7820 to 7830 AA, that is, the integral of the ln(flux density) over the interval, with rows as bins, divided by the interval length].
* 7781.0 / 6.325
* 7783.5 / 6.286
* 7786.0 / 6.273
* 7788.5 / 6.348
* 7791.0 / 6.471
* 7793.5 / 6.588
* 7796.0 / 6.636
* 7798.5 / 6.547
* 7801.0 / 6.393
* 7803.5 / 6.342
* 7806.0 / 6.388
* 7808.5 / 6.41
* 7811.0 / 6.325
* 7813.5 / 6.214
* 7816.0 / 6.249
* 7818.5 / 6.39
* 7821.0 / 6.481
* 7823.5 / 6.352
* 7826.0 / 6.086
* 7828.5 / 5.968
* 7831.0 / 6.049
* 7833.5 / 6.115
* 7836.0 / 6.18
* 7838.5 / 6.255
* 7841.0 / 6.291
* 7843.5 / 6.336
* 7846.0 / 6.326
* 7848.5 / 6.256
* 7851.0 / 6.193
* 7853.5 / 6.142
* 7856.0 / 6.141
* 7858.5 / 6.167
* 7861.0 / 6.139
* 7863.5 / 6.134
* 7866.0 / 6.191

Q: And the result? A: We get 1.35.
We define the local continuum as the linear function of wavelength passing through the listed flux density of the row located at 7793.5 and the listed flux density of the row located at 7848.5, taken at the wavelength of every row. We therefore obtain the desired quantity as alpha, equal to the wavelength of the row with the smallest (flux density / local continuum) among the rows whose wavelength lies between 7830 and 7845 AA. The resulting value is 7831.0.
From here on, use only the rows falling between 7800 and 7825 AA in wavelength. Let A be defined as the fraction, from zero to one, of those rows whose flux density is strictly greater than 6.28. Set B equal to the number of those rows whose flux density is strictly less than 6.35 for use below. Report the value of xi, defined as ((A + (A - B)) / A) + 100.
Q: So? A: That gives 97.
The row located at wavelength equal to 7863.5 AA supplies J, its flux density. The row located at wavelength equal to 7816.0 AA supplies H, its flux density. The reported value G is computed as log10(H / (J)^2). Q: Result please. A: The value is -0.780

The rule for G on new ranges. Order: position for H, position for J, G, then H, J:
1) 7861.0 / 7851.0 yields -0.796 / 6.139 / 6.193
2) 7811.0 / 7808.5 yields -0.813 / 6.325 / 6.41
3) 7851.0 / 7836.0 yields -0.790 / 6.193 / 6.18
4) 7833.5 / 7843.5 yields -0.817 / 6.115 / 6.336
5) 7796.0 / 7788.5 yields -0.783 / 6.636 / 6.348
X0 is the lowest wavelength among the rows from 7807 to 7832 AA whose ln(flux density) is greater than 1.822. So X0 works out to 7808.5 AA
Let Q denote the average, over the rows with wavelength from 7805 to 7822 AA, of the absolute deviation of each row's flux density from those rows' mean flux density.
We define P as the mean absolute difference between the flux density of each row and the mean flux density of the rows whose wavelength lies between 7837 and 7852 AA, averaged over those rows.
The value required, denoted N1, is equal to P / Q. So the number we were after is 0.5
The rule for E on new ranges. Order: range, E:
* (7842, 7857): 1.35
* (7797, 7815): 1.36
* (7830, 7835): 1.34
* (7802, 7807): 1.36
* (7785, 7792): 1.36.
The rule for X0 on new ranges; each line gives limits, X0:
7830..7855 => 7838.5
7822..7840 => 7823.5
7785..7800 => 7786.0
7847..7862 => 7848.5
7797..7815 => 7798.5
